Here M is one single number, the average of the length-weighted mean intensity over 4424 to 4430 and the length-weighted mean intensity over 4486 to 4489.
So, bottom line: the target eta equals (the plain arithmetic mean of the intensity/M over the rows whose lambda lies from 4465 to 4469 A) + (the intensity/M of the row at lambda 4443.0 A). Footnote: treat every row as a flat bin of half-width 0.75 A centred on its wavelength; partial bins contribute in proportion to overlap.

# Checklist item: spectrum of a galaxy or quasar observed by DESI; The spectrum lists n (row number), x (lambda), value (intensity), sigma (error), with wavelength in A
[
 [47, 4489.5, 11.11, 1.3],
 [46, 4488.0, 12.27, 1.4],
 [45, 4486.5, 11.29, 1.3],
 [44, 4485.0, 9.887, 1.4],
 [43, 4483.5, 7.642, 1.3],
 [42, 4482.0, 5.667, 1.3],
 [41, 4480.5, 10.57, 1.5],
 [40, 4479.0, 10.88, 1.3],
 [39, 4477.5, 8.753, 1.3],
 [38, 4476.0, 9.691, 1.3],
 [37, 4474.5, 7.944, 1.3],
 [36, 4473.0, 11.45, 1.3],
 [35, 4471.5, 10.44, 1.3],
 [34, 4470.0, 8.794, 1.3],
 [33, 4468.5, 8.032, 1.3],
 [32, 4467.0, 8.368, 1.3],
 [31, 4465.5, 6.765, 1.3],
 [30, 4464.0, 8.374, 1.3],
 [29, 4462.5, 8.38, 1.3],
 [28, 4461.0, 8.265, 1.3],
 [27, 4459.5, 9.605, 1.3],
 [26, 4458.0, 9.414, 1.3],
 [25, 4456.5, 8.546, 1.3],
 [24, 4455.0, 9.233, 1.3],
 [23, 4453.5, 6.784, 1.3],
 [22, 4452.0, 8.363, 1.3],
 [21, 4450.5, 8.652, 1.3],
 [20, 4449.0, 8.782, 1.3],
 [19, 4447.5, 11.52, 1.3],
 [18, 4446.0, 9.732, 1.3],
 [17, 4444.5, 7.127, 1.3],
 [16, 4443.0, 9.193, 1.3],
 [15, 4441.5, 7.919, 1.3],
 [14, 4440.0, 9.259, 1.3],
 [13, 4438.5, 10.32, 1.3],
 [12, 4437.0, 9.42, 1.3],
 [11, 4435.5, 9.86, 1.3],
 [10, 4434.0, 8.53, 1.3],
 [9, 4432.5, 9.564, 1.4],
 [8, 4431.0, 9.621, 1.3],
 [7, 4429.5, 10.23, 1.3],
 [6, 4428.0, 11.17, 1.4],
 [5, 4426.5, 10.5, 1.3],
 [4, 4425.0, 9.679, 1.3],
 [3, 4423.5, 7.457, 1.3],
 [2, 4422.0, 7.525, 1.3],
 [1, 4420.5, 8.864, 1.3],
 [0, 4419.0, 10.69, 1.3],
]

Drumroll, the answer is 1.53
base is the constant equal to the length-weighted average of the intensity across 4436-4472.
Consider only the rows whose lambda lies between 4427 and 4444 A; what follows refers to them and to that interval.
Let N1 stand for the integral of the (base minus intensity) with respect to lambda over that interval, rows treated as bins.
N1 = -12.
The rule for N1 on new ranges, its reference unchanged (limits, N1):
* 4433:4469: 1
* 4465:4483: -3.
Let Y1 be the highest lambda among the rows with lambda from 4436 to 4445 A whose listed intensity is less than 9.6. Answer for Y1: 4444.5 A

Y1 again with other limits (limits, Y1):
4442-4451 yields 4450.5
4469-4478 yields 4477.5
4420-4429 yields 4423.5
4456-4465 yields 4464.0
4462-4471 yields 4470.0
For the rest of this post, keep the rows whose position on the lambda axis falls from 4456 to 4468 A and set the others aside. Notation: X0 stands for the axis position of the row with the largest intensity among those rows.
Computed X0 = 4459.5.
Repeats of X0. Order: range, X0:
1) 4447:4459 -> 4447.5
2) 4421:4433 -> 4428.0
